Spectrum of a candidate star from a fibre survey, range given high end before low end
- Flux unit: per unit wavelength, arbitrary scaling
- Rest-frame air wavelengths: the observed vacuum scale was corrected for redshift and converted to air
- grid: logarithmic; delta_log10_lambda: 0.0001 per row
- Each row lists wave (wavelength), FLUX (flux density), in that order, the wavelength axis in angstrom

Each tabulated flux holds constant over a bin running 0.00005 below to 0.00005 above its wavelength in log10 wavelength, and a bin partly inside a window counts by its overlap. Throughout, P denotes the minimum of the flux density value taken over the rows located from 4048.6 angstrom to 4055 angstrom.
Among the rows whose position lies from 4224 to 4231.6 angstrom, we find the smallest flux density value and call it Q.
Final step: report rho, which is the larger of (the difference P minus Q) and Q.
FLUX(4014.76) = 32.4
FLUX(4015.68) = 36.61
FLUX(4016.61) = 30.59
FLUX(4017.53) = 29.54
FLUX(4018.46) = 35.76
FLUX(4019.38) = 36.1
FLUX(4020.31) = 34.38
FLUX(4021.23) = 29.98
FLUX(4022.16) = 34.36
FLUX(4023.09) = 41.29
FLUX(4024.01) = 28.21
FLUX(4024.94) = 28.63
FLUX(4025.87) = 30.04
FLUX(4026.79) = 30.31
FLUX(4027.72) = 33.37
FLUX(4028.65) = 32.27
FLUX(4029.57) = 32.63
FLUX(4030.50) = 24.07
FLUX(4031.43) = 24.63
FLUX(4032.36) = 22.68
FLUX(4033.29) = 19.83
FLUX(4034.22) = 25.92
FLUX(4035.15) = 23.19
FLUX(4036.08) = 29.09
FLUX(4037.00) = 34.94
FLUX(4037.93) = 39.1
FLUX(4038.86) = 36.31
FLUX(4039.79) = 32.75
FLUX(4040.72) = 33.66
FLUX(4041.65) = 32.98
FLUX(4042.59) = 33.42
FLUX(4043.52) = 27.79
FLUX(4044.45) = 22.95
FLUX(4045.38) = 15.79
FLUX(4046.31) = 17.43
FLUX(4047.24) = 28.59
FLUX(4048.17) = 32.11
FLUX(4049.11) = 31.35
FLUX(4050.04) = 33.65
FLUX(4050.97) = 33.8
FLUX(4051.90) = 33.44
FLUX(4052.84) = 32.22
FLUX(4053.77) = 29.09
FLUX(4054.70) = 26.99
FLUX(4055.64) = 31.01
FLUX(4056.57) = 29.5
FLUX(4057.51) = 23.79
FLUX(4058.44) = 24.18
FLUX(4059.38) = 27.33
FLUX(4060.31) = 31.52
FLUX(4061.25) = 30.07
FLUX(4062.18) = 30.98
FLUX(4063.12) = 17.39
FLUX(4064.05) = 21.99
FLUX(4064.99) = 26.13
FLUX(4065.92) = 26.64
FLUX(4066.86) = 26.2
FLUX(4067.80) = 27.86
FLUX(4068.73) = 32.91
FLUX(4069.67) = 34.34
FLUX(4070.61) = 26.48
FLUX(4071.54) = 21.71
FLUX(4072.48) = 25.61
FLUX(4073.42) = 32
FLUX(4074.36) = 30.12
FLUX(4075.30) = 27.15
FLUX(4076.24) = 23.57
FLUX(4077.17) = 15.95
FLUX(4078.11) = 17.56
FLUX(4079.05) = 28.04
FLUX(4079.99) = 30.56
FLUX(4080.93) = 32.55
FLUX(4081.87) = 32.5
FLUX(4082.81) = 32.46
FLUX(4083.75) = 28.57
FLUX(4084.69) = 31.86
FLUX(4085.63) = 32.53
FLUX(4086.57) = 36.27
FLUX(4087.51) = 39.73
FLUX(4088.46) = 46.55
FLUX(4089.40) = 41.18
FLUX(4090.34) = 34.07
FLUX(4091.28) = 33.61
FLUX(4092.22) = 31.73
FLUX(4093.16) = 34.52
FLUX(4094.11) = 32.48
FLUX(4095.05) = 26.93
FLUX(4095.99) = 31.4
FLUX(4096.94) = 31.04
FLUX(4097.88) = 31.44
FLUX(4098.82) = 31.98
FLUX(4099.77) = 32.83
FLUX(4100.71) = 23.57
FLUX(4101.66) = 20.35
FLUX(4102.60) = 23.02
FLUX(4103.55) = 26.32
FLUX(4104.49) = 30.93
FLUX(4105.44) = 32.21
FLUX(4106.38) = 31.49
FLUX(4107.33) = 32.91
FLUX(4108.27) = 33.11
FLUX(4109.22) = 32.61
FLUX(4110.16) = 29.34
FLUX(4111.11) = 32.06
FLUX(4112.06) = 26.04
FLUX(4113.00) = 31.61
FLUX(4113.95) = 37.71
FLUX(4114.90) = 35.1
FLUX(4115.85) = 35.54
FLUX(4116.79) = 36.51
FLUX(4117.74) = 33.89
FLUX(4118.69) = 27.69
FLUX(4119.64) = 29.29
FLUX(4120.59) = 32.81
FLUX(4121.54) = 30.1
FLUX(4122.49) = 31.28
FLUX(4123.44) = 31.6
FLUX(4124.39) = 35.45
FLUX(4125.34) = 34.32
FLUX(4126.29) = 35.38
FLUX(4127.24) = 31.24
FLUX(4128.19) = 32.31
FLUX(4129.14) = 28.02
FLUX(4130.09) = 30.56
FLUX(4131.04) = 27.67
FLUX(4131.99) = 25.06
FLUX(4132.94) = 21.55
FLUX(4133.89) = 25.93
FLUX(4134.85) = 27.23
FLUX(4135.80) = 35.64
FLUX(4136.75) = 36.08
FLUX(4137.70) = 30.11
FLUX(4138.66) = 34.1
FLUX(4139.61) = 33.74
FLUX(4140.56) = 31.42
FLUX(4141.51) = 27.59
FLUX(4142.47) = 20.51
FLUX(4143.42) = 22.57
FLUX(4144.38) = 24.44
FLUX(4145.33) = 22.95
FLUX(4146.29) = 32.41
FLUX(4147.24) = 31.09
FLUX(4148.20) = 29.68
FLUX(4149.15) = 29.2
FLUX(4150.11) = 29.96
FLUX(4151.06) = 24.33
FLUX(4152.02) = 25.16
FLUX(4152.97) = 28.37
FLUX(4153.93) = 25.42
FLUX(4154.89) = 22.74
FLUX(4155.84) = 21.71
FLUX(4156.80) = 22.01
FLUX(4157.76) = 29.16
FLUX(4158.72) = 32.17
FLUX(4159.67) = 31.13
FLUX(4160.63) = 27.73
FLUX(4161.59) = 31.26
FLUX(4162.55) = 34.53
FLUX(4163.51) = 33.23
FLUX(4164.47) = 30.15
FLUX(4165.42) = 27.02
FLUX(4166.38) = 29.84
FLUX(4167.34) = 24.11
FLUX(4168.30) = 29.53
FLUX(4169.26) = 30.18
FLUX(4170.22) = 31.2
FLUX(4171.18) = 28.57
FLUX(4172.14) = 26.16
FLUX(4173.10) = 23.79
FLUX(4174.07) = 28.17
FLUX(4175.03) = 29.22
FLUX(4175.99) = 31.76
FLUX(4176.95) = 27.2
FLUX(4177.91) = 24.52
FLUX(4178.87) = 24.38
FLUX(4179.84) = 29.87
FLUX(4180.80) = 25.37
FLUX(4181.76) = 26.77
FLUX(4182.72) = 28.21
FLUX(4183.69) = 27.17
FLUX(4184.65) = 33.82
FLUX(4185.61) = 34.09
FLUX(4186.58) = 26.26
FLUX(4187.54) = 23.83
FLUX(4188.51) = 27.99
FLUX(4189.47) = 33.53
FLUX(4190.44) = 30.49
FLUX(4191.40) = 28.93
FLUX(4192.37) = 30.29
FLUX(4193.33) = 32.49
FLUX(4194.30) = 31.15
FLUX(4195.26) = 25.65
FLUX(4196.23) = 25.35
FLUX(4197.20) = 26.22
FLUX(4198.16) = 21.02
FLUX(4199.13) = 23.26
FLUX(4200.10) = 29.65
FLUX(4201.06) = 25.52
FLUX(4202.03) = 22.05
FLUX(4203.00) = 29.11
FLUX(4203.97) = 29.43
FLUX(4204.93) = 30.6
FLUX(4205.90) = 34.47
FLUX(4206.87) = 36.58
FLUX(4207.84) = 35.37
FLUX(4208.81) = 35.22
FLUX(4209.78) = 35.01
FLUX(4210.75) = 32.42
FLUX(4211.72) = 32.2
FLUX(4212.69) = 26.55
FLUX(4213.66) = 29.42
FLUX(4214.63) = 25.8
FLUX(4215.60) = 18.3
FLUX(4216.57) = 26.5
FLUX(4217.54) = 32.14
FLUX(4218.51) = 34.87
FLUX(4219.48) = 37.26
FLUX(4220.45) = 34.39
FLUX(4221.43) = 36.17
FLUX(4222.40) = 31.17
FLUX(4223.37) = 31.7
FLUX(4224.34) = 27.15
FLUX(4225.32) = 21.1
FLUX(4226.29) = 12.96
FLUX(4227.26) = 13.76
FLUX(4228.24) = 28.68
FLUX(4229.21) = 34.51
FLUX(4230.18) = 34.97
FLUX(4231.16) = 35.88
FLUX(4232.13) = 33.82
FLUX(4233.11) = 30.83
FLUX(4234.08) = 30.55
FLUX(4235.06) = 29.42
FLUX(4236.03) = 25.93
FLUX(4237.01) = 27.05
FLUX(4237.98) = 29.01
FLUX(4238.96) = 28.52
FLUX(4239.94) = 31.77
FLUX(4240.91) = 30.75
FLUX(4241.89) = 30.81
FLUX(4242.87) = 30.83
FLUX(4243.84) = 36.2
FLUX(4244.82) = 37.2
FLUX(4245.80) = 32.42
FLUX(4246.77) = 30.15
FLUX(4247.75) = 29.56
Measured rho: 14.0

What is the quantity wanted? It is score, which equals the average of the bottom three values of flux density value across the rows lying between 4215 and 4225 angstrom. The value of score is 24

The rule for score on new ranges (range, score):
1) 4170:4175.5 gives 26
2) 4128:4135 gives 24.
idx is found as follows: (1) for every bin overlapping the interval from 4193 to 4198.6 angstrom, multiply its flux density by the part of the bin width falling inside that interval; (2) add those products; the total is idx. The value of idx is 151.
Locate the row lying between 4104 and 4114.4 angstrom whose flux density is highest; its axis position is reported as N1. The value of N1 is 4113.95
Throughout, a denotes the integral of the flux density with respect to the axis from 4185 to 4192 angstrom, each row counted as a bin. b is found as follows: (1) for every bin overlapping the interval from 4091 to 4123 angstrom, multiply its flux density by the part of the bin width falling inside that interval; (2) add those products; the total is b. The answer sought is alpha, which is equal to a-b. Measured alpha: -785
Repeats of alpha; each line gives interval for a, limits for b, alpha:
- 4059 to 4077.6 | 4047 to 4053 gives 305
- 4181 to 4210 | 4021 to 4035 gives 441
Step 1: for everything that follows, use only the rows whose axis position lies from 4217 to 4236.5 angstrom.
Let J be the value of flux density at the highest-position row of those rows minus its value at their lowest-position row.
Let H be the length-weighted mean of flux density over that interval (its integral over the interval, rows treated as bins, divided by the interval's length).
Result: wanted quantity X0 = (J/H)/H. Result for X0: -0.007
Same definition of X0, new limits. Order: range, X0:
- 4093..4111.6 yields -0.003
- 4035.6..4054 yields 0.000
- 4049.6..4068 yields -0.007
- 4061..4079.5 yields -0.003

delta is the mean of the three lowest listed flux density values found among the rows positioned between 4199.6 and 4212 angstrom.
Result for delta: 26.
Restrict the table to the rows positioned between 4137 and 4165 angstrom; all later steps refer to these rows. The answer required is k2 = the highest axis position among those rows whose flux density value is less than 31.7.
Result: 4164.47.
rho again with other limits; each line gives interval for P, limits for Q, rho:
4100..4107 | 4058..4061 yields 24.2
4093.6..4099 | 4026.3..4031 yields 24.1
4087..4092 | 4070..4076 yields 21.7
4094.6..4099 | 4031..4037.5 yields 19.8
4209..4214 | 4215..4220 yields 18.3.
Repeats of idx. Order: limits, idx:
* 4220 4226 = 178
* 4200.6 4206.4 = 166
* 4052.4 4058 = 161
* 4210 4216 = 167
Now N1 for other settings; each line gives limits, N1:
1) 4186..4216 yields 4206.87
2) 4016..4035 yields 4023.09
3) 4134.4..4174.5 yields 4136.75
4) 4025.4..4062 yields 4037.93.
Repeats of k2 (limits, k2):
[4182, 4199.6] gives 4199.13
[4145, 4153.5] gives 4152.97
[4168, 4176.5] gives 4175.03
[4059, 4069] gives 4067.80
